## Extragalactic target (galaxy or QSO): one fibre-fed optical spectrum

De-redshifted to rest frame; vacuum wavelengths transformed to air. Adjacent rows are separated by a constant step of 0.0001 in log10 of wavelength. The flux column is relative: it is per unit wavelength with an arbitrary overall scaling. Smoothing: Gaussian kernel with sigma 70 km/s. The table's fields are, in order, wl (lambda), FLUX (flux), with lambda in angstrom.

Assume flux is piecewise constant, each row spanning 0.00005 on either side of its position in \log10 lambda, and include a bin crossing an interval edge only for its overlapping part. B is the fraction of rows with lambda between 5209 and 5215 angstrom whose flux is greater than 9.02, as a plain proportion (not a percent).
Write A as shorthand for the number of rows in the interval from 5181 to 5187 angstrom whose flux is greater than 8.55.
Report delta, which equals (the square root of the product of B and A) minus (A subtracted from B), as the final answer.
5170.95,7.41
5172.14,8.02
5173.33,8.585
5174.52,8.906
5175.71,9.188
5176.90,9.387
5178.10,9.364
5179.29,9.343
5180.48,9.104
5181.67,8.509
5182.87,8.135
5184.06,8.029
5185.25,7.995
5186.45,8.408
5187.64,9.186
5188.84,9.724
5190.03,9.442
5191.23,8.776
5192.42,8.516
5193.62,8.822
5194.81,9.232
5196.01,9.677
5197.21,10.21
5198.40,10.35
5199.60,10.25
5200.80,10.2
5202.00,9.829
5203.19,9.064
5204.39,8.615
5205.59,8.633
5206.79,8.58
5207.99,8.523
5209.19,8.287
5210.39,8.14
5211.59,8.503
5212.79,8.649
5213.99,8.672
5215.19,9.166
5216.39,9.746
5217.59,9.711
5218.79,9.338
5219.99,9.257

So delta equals 0.0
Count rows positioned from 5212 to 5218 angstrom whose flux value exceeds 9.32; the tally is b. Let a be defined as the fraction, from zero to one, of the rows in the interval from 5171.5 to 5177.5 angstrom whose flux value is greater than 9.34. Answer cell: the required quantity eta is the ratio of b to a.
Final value 10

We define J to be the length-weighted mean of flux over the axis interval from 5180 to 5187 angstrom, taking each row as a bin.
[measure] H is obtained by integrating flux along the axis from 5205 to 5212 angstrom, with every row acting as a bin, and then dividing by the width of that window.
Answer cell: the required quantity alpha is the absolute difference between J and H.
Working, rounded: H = 8.44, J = 8.3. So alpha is 0.09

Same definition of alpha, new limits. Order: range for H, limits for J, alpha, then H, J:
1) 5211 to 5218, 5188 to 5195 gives 0.02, 9.06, 9.1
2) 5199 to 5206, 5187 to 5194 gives 0.37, 9.45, 9.1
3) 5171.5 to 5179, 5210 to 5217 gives 0.08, 8.92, 8.8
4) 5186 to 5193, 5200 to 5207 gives 0.19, 9.03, 9.2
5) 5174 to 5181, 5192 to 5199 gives 0.27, 9.22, 9.5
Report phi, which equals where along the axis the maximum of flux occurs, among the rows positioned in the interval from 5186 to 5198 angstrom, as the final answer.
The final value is 5197.21 angstrom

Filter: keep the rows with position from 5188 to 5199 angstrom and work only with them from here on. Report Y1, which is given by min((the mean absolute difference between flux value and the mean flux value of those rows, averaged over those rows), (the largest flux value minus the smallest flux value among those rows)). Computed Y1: 0.52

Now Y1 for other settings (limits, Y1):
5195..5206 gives 0.58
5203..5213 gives 0.17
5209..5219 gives 0.51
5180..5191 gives 0.57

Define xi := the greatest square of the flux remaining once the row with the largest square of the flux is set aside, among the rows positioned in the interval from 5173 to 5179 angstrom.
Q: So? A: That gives 88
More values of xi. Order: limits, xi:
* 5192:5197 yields 85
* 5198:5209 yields 105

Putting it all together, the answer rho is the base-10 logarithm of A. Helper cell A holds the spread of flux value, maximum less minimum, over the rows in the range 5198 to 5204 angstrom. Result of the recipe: 0.11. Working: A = 1.29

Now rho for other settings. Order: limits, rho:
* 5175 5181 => -0.55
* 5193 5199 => 0.18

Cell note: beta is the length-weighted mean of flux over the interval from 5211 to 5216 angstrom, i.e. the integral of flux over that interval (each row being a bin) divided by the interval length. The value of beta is 8.8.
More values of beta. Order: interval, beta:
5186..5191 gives 9.2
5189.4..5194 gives 8.9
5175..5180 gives 9.3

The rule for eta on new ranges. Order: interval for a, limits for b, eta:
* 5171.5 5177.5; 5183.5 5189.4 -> 5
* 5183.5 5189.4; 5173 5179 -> 10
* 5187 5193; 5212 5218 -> 5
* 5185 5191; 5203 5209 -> 0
